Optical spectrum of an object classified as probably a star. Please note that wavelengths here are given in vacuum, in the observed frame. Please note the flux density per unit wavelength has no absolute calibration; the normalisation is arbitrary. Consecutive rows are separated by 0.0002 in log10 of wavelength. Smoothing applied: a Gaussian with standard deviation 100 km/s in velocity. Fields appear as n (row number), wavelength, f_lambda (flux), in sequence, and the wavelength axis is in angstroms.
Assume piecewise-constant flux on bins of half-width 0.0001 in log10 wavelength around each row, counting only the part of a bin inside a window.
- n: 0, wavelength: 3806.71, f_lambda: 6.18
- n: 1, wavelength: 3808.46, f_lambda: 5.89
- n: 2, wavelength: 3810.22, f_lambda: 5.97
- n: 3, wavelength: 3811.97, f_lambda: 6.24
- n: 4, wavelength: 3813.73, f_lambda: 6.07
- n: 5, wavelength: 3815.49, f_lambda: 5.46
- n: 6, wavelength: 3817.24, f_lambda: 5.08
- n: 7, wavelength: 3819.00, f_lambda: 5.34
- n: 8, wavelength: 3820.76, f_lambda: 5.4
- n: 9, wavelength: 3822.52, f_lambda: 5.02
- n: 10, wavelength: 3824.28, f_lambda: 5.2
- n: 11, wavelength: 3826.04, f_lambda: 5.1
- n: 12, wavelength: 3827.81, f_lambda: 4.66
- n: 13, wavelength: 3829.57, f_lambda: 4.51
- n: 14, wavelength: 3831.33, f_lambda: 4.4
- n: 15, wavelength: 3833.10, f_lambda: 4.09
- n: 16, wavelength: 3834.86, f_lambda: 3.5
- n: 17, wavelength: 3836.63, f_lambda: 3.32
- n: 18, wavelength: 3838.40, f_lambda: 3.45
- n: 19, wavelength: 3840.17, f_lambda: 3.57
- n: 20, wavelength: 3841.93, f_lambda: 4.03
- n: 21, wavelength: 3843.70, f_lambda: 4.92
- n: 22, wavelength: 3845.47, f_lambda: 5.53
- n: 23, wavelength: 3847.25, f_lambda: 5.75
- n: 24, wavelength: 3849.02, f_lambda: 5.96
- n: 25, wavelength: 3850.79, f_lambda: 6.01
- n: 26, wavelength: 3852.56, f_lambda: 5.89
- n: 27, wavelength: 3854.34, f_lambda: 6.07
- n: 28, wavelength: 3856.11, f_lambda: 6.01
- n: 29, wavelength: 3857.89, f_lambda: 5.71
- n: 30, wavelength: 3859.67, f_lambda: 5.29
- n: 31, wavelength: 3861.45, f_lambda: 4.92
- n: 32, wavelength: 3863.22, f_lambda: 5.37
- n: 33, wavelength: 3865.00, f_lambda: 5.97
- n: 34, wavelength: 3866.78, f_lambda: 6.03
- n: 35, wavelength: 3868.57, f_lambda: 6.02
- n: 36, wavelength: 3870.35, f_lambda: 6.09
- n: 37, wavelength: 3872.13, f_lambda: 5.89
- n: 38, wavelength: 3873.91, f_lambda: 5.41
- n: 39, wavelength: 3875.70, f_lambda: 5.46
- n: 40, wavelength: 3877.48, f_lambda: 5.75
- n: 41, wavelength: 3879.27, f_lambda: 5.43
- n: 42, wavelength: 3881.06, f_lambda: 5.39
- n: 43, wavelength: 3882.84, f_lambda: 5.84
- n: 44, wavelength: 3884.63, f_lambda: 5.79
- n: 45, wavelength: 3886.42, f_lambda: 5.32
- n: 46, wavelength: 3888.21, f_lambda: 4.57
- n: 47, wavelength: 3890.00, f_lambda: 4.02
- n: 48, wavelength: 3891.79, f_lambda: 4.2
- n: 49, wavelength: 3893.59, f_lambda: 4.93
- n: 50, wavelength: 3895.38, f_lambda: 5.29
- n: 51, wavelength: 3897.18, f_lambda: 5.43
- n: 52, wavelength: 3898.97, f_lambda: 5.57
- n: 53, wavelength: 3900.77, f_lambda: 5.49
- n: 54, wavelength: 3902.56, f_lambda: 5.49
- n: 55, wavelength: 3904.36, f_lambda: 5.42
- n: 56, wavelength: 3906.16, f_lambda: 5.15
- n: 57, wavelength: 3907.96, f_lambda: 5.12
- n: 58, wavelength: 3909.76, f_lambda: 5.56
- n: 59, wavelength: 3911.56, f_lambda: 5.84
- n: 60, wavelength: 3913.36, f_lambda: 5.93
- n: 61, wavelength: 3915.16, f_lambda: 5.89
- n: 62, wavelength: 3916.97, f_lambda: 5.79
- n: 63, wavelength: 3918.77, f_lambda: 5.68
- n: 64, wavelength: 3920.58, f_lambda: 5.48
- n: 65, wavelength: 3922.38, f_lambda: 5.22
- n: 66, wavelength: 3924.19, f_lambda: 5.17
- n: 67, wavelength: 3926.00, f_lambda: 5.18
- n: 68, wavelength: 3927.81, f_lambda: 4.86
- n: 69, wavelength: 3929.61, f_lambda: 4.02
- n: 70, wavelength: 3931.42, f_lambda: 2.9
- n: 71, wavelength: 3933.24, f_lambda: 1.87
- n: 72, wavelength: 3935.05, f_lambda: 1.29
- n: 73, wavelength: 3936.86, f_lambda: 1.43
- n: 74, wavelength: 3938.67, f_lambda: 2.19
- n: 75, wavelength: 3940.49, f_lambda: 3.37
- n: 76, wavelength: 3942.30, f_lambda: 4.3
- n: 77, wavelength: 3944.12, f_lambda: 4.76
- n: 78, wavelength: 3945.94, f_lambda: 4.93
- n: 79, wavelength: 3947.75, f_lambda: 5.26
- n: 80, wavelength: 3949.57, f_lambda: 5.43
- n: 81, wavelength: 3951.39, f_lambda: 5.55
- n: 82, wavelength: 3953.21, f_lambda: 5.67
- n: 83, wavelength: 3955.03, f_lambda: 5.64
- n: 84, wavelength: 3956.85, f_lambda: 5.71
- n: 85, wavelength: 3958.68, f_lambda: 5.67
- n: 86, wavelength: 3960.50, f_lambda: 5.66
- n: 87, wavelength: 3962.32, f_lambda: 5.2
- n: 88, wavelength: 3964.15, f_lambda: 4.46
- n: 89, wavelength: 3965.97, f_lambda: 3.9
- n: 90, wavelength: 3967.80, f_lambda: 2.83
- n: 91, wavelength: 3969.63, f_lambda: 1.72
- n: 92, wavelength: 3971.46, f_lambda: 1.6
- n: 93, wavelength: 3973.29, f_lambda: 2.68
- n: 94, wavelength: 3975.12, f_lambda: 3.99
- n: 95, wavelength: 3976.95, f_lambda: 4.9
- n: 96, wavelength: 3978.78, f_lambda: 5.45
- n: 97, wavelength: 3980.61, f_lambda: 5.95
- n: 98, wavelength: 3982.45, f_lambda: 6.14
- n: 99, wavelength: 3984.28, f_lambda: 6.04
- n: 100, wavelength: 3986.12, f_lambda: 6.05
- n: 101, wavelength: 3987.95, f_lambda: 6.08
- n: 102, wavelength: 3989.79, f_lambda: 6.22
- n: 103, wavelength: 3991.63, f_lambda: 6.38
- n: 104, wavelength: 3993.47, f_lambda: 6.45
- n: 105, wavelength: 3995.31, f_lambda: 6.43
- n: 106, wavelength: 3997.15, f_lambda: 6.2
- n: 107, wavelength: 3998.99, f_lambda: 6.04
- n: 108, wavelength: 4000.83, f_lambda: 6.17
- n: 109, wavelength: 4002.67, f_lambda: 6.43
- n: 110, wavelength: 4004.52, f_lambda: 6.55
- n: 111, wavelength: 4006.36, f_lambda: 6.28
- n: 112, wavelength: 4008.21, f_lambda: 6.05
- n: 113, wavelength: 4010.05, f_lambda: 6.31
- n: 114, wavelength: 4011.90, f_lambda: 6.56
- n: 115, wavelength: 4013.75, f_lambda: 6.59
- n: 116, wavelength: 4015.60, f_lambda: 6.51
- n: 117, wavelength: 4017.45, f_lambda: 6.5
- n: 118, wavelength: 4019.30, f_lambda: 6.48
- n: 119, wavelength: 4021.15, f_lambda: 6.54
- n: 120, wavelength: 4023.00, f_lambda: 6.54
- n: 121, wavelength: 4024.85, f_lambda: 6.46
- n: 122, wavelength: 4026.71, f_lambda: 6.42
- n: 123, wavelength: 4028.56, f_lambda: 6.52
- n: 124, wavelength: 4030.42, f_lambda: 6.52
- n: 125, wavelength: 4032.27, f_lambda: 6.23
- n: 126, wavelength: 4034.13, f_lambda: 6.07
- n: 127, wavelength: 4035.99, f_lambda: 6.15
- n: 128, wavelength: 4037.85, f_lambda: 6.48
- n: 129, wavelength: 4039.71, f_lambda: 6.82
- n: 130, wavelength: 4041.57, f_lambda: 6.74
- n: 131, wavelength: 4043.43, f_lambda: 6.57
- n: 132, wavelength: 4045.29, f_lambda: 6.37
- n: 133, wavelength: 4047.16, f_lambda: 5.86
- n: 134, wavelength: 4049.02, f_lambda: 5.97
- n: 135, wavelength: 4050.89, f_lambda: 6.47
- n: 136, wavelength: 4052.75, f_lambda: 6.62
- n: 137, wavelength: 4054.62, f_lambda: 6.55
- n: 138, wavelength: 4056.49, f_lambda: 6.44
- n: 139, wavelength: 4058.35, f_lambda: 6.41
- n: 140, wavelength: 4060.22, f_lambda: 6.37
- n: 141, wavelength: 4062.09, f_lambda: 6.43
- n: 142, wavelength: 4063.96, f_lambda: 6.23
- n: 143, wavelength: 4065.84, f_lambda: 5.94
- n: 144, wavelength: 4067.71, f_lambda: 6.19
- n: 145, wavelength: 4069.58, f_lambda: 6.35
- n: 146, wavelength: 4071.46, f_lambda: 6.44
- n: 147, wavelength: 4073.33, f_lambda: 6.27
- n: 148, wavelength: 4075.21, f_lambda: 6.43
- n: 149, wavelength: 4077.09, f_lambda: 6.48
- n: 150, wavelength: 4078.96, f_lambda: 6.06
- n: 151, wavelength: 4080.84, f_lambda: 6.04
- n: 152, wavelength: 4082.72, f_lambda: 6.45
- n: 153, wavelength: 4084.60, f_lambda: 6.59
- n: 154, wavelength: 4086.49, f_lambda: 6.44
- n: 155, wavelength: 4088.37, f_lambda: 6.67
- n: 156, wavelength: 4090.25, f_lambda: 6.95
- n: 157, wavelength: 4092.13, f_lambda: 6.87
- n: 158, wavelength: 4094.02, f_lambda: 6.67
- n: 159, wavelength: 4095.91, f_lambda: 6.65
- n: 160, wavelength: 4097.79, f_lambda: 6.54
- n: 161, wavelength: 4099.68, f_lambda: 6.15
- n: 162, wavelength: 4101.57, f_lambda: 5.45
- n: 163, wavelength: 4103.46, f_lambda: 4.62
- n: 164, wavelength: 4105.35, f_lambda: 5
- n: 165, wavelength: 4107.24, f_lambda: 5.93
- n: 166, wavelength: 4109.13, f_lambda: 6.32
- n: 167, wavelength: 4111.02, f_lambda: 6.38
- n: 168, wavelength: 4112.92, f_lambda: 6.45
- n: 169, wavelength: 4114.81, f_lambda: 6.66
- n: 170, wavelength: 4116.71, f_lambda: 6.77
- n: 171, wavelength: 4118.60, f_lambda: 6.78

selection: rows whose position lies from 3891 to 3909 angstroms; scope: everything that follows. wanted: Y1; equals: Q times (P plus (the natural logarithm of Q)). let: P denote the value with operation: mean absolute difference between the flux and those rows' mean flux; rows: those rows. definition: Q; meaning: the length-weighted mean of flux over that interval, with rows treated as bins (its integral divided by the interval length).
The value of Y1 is 10.1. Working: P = 0.29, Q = 5.2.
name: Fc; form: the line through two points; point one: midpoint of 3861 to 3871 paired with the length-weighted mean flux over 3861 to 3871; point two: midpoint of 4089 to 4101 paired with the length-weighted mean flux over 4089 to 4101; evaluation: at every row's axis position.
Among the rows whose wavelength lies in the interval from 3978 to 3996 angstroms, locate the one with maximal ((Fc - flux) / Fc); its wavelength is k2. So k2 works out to 3978.78 angstroms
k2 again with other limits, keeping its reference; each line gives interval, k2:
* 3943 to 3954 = 3944.12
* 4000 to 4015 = 4008.21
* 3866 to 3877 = 3873.91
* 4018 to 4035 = 4034.13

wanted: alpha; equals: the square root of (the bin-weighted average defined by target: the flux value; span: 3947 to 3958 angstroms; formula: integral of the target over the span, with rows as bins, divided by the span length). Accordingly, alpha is 2.36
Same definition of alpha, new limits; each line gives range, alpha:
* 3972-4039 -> 2.46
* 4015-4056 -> 2.54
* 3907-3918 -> 2.38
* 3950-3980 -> 2.11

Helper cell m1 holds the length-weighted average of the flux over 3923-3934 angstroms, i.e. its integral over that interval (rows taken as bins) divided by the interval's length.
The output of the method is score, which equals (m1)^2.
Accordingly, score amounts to 16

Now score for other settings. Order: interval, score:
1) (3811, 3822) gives 31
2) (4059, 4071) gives 39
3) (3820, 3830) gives 25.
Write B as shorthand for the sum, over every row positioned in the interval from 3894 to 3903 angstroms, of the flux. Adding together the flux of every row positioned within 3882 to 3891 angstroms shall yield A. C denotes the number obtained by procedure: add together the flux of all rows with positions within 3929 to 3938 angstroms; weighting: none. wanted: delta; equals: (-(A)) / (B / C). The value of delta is -11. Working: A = 26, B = 27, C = 11.5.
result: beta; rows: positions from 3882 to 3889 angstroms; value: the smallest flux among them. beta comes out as 4.57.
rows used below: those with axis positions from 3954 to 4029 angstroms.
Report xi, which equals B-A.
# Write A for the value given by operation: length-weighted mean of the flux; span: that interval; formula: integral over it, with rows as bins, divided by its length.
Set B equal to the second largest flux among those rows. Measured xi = 0.9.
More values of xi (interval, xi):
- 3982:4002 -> 0.2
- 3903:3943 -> 1.4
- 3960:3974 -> 1.7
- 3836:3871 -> 0.8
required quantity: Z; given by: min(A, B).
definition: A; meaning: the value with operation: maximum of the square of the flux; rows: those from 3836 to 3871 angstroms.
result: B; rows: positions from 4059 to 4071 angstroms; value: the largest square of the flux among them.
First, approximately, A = 37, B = 41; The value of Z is 37.1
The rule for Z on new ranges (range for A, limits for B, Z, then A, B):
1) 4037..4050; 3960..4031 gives 43.4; 47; 43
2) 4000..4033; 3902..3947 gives 35.2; 43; 35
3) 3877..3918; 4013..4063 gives 35.2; 35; 47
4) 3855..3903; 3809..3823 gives 37.1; 37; 39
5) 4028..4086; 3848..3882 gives 37.1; 47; 37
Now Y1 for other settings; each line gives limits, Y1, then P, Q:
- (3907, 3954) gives 12.2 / 1.17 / 4.6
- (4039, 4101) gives 13.2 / 0.20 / 6.4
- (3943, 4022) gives 14.4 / 0.92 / 5.5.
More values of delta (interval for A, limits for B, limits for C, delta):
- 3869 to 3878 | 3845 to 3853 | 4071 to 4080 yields -31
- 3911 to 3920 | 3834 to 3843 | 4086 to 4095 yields -55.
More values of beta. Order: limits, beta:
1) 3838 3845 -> 3.45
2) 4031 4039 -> 6.07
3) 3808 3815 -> 5.89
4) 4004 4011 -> 6.05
